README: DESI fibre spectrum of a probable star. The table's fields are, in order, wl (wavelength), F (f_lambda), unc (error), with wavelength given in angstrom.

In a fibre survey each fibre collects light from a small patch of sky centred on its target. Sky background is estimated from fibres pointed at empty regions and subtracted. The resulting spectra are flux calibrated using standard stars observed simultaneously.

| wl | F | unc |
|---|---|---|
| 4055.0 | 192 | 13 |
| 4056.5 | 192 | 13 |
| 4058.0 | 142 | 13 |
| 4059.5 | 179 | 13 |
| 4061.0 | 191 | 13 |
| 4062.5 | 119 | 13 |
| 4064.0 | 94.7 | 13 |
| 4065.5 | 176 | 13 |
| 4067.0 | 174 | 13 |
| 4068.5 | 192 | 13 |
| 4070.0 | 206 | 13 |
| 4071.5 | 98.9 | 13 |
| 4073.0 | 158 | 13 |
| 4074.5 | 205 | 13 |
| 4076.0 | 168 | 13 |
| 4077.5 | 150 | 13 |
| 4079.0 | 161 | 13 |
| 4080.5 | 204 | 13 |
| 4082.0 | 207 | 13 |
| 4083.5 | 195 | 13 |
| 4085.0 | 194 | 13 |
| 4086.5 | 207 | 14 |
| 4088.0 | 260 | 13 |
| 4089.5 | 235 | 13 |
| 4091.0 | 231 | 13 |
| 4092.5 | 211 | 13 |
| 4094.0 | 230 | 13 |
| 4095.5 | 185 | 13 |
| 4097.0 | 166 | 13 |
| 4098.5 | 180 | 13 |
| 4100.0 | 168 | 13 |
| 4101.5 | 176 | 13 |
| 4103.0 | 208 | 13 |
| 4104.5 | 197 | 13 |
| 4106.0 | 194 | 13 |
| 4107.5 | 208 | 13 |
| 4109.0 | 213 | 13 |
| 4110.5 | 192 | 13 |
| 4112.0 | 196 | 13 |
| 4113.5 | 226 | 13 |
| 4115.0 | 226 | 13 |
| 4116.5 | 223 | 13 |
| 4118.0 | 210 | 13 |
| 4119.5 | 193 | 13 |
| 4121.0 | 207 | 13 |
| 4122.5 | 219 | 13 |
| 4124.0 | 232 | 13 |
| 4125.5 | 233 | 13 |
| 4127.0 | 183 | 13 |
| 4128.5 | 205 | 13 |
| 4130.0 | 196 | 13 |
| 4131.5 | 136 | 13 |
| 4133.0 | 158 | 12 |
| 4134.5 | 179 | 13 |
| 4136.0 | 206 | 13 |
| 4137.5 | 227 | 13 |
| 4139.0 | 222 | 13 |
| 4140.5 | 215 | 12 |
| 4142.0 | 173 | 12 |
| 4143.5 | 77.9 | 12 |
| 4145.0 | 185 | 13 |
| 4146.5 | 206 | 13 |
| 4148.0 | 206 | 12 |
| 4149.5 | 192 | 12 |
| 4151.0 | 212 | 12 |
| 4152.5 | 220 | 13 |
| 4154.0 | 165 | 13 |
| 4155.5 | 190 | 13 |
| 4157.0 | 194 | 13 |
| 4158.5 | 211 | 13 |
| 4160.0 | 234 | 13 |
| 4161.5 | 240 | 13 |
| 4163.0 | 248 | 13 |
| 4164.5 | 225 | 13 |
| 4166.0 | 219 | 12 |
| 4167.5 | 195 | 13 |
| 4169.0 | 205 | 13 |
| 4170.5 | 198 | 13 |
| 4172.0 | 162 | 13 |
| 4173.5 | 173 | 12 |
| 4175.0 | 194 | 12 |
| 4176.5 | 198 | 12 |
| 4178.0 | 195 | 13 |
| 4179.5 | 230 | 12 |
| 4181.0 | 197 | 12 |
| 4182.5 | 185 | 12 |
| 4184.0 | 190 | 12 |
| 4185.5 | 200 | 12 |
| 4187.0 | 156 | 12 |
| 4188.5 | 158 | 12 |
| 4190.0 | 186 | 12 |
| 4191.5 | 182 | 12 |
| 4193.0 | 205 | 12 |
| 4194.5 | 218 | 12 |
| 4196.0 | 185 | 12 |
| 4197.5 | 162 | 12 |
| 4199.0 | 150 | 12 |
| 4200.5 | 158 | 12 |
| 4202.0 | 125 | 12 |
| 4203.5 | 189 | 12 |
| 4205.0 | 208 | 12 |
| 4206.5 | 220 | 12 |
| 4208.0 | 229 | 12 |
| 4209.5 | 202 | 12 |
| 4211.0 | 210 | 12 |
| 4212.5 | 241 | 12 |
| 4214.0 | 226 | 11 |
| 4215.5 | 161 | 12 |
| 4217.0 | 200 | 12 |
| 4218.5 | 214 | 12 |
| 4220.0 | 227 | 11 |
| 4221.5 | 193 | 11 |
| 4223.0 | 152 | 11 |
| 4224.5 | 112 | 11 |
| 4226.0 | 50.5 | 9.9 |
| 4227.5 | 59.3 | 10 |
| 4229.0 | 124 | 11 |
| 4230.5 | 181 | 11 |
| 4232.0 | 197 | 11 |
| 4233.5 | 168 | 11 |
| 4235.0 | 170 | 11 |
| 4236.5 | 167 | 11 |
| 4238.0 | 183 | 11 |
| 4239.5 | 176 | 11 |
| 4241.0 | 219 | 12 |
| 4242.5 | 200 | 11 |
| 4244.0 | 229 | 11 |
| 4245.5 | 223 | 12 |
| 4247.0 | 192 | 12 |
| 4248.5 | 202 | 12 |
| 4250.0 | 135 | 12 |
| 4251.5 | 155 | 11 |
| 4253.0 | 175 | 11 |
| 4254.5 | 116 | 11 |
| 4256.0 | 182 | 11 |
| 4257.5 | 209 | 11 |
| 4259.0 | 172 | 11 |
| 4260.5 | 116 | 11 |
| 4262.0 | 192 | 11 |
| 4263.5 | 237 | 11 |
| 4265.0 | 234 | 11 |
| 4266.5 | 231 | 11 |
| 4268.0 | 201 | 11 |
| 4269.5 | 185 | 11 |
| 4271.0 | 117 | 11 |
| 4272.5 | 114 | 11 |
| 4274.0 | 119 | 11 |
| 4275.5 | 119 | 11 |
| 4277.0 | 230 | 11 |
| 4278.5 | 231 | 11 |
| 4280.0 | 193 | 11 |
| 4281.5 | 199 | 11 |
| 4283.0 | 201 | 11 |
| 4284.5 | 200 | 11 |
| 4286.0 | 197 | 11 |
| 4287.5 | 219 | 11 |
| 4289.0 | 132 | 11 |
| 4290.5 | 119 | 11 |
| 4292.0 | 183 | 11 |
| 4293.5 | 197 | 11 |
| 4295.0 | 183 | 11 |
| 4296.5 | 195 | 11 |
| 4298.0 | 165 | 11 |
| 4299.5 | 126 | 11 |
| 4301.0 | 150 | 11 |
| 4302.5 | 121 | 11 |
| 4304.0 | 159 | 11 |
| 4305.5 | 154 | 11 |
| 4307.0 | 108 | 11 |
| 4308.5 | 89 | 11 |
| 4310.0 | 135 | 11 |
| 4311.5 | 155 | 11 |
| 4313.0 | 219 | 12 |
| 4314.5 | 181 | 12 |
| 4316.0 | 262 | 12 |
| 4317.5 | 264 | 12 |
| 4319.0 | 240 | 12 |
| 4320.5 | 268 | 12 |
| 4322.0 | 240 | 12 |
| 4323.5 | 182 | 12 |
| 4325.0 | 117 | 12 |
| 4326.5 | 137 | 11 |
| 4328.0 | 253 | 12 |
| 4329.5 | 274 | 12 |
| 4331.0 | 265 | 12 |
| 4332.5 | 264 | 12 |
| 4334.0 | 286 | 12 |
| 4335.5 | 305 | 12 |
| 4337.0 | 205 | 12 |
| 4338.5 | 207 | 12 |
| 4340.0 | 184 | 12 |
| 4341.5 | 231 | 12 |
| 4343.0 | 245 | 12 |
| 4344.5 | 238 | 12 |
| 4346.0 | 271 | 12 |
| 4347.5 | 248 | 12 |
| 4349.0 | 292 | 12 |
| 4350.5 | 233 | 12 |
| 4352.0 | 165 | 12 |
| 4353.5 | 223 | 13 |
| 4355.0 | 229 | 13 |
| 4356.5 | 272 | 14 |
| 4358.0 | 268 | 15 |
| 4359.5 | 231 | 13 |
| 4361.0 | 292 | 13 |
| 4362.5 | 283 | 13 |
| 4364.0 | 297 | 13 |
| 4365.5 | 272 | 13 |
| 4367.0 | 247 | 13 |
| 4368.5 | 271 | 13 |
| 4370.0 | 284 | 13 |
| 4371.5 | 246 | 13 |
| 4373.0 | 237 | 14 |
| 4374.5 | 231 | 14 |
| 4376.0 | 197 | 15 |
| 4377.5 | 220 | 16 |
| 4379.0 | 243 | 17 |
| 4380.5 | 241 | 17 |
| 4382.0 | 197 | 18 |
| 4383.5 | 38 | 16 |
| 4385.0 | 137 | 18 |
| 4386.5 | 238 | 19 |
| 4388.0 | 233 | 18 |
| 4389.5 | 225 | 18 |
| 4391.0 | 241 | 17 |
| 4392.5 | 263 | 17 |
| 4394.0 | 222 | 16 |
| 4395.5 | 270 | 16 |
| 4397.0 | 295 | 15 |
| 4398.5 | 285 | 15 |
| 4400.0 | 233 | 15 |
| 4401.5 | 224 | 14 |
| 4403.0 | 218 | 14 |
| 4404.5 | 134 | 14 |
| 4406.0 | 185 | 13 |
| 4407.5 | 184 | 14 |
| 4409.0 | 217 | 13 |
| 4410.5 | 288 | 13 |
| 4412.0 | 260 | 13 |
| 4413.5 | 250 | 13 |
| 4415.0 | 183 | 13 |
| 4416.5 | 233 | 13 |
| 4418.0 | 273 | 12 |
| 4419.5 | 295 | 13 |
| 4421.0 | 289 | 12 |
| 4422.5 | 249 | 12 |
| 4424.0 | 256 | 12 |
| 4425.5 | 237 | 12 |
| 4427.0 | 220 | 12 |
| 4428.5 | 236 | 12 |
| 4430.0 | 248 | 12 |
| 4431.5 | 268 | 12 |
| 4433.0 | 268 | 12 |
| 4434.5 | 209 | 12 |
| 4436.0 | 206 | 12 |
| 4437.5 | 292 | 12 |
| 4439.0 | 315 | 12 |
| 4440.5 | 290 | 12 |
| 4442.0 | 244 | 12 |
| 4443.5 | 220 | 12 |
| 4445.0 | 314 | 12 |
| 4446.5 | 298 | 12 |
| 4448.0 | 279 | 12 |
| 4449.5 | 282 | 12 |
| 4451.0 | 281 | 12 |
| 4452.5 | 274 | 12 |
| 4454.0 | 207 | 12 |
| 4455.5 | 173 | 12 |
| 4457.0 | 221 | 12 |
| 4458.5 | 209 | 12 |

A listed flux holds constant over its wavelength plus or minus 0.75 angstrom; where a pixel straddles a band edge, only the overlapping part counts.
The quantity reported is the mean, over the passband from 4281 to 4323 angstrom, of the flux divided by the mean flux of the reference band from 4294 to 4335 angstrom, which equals 0.94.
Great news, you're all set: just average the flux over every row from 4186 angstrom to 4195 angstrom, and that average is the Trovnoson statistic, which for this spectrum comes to 184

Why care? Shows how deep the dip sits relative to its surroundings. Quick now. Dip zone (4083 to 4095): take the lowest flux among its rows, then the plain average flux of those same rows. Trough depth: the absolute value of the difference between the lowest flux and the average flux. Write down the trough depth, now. 26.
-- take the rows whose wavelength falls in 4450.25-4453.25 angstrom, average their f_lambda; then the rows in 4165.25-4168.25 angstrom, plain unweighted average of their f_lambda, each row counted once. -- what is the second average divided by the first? 0.75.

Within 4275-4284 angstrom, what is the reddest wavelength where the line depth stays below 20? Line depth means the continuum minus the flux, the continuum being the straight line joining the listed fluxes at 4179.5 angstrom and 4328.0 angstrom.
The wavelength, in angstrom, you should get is 4278.5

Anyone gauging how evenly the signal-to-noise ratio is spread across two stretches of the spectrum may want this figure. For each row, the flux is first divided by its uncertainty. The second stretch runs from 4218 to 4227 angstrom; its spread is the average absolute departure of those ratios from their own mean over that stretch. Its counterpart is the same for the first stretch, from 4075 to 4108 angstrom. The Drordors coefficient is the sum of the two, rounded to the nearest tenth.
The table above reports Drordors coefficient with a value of 6.1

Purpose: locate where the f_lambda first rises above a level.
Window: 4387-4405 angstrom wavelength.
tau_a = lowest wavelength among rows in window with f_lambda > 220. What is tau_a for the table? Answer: 4388.0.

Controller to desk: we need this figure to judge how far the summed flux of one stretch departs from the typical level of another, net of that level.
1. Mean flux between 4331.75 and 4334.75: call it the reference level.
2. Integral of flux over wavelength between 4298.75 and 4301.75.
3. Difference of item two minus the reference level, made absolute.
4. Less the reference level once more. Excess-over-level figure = -136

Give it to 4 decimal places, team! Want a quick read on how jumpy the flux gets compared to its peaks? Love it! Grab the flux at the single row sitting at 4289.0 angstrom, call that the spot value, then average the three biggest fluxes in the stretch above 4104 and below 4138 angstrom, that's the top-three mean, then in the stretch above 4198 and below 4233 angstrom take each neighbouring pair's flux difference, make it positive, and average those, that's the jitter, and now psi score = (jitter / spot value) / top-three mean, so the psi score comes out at 0.0010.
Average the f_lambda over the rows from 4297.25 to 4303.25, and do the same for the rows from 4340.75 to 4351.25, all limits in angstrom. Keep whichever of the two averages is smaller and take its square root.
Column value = 11.9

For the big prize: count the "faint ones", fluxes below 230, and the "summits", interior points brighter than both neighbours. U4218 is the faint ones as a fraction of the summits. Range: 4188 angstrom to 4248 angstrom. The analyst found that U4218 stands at 4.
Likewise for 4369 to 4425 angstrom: 2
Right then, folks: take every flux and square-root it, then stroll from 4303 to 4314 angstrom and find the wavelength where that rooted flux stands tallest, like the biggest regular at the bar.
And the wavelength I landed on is 4313.0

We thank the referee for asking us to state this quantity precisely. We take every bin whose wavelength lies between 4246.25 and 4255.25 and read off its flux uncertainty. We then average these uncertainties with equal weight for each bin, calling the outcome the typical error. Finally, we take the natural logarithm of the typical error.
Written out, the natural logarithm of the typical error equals 2.44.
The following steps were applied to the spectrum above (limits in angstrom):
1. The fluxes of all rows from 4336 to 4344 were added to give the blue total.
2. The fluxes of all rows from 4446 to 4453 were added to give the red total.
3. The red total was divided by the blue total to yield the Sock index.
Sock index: 1.32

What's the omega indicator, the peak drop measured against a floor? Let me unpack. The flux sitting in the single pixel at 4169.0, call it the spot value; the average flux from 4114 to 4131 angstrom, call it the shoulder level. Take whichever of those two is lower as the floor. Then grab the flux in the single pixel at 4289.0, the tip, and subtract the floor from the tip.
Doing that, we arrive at -73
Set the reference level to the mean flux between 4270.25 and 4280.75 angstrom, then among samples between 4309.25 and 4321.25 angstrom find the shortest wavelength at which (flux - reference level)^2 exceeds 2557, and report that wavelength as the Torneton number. 4313.0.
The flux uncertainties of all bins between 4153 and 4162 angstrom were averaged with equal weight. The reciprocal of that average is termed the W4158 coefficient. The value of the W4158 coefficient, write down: 0.0769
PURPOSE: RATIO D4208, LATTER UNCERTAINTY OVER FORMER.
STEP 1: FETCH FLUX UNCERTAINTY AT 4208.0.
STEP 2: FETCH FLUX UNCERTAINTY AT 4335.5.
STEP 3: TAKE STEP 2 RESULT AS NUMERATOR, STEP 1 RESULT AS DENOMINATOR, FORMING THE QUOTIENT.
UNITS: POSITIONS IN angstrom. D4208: 1.00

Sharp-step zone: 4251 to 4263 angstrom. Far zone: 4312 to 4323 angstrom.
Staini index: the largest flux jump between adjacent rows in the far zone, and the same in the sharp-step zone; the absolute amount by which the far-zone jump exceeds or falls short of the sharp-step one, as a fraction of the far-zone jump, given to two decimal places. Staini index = 0.06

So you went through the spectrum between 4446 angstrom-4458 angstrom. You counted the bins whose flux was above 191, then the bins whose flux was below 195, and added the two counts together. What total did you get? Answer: 8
